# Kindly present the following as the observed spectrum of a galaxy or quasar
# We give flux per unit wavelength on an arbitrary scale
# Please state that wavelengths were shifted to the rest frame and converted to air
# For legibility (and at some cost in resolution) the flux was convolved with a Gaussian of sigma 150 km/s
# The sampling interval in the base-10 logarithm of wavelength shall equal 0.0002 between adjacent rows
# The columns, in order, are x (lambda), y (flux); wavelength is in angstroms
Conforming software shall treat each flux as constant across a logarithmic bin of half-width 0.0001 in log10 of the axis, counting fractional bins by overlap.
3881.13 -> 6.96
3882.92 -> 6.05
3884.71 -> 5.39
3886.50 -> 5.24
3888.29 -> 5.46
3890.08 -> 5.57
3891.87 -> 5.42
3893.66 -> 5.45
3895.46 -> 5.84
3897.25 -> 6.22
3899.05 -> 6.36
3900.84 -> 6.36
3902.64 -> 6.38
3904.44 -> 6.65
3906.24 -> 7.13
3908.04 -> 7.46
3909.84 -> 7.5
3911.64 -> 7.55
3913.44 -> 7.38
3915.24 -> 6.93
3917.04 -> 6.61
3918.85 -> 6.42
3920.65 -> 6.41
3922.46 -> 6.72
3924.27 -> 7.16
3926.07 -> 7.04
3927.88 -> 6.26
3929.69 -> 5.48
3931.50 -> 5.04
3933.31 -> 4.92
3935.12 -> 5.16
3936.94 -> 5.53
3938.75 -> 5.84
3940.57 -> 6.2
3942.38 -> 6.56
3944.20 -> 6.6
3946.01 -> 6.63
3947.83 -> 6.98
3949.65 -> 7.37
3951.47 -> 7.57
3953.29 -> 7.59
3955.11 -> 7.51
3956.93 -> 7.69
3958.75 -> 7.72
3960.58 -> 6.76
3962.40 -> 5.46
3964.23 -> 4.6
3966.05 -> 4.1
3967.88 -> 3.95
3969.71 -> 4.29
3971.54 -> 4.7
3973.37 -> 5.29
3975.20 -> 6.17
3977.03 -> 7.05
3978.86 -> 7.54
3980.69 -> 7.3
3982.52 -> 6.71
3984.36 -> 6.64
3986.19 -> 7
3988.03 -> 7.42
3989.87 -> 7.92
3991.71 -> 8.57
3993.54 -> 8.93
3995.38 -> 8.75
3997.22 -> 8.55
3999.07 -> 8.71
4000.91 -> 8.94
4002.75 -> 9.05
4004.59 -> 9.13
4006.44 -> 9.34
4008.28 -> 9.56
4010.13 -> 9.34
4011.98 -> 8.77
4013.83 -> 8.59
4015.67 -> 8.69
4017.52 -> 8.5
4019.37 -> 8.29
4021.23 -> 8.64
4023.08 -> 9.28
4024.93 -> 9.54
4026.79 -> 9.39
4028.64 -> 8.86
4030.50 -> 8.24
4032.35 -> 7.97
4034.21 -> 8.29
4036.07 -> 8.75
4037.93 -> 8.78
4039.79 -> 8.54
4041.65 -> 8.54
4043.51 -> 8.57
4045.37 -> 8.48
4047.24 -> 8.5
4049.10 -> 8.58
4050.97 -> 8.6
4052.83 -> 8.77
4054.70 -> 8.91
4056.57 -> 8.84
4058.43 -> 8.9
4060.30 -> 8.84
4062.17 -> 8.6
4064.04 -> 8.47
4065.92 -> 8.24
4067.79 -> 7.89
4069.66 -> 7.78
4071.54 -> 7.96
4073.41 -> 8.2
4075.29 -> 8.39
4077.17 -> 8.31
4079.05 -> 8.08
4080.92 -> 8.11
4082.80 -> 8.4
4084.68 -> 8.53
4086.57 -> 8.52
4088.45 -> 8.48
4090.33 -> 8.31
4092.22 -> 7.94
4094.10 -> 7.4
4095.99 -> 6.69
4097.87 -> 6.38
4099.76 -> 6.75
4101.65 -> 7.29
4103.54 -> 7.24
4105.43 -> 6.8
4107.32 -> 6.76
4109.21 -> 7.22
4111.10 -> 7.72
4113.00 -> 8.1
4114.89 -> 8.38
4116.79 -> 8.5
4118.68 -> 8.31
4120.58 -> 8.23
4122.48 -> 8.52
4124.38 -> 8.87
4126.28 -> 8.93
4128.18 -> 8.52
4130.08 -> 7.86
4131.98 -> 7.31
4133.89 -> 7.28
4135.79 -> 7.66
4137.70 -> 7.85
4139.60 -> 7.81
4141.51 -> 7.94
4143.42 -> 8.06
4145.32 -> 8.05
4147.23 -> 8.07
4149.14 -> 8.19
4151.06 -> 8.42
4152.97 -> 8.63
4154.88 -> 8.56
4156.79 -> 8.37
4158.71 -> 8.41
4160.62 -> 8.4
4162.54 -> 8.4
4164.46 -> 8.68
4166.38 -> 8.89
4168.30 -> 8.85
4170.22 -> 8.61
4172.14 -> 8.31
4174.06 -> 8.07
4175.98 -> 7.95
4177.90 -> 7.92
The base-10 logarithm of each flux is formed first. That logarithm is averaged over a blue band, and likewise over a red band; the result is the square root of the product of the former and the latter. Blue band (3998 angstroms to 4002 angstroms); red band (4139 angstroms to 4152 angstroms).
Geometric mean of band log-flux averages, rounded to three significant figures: 0.926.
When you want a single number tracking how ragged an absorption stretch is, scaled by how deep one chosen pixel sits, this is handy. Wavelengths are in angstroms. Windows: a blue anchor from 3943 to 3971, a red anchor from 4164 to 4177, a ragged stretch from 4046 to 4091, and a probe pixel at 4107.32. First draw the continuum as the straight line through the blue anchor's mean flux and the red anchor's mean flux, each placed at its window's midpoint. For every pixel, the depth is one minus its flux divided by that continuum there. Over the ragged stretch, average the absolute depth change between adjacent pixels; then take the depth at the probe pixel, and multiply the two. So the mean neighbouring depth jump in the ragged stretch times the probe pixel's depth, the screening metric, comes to 0.0026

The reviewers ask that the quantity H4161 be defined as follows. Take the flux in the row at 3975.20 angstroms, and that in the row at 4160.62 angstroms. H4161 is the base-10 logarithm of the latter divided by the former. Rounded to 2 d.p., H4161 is 0.13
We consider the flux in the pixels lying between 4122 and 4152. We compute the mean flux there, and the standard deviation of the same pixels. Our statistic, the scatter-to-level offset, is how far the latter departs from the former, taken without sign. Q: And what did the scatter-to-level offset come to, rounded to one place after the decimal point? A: 7.6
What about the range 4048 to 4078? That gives 8.1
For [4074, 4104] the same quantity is 7.1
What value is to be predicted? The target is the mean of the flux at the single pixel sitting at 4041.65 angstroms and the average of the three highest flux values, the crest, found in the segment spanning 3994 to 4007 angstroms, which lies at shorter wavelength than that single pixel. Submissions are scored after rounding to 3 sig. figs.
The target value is 8.86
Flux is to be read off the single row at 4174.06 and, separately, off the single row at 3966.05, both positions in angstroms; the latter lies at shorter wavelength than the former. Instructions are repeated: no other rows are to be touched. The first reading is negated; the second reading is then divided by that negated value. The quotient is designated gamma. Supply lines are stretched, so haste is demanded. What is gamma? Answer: -0.51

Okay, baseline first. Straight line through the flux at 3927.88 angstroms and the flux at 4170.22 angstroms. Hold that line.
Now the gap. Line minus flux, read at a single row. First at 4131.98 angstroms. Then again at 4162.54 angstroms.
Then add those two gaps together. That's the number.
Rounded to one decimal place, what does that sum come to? 1.1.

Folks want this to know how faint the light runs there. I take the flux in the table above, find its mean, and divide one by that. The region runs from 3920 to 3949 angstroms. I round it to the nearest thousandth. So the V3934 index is 0.162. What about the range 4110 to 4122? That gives 0.122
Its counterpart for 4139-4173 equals 0.119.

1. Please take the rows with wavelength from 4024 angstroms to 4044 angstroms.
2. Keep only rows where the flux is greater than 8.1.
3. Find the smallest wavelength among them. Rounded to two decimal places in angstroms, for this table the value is 4024.93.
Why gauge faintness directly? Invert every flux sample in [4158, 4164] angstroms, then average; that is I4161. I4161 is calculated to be 0.119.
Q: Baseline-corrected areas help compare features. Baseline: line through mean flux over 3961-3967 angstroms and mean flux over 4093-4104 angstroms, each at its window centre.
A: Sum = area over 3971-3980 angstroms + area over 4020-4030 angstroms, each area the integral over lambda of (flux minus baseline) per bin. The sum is 43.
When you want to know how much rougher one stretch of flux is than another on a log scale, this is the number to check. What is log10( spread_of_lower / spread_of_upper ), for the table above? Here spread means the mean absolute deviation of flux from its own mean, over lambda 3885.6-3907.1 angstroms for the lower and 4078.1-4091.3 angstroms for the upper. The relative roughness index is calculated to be 0.52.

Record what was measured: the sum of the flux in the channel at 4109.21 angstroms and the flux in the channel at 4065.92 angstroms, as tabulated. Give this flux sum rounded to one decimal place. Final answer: 15.5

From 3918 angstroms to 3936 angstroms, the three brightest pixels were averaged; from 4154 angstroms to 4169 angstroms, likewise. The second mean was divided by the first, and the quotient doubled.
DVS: 2.53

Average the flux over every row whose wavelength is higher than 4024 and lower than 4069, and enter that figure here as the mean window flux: 8.6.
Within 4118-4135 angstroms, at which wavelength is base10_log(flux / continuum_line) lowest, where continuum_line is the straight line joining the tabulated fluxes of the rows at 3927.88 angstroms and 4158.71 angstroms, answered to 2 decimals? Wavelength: 4133.89 angstroms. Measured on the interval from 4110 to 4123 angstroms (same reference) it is 4111.10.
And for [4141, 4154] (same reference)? 4141.51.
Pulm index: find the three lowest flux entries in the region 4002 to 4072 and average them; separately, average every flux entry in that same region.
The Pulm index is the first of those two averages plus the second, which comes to 16.6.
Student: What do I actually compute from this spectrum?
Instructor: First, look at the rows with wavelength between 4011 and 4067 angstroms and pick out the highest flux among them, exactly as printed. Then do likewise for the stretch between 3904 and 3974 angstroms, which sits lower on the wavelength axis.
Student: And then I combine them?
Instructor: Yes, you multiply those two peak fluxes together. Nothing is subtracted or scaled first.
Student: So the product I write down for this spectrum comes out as 73.6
